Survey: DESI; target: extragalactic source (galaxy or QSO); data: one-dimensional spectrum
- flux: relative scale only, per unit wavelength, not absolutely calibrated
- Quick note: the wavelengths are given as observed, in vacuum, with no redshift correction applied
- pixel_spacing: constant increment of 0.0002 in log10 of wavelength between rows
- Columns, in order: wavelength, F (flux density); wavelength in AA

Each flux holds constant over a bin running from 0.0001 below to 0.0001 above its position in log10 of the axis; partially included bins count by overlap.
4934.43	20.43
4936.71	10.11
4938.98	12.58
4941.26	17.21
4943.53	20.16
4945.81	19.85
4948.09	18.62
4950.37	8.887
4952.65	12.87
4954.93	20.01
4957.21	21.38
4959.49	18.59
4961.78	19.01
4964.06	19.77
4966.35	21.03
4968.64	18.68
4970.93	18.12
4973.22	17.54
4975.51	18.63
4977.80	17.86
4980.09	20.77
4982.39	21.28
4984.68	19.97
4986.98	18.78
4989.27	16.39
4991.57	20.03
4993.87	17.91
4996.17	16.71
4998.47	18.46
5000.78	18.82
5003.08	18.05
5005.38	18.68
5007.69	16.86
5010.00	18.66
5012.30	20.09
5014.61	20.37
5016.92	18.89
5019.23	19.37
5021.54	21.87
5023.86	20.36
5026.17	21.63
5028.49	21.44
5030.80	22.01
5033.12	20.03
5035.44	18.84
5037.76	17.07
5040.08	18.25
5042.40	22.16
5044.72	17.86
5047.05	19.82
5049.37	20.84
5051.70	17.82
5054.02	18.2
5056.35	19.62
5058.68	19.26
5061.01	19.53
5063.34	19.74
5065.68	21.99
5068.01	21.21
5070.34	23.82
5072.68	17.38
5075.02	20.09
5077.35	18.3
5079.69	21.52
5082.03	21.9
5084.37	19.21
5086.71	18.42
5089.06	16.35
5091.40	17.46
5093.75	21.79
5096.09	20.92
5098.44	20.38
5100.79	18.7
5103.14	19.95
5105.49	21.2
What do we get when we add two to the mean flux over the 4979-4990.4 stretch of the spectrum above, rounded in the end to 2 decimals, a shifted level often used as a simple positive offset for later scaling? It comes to 21.44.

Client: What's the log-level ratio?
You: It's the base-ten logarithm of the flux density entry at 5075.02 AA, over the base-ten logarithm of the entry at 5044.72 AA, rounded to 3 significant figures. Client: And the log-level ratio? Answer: 1.04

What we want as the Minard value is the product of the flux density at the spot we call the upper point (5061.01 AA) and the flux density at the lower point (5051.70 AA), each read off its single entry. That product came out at 348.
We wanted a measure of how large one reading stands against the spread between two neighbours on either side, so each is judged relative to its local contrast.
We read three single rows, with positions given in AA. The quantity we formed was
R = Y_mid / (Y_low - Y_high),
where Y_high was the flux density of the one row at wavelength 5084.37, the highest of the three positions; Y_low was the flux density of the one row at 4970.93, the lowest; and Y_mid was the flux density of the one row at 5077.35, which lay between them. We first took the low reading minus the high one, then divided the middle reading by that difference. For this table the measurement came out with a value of -16.8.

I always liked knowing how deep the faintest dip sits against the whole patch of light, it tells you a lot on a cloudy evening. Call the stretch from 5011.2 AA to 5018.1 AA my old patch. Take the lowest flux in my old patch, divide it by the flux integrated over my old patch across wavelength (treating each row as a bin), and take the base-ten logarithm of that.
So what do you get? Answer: -0.86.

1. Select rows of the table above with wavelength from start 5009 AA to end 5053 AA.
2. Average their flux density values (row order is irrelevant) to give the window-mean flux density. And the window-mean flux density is 19.9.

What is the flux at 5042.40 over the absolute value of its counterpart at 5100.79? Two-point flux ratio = 1.19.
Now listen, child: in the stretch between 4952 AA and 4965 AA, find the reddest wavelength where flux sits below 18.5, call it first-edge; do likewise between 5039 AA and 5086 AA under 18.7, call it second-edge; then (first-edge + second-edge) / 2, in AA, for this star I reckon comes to 5015.0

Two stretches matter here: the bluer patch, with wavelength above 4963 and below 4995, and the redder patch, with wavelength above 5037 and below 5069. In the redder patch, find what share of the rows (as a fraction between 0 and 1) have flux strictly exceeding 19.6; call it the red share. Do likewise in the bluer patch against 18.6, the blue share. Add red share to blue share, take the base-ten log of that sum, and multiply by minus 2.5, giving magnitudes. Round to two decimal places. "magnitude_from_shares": -0.14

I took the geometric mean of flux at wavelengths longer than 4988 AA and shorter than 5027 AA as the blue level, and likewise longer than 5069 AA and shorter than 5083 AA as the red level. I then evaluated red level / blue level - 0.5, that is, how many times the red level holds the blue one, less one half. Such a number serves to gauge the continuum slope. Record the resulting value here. 0.576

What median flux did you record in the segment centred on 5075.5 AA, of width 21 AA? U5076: 21.2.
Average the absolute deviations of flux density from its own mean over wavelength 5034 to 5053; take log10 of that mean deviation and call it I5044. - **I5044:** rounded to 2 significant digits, 0.14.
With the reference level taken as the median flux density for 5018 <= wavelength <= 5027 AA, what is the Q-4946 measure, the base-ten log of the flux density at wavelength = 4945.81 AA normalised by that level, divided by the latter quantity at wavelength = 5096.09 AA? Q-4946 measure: 16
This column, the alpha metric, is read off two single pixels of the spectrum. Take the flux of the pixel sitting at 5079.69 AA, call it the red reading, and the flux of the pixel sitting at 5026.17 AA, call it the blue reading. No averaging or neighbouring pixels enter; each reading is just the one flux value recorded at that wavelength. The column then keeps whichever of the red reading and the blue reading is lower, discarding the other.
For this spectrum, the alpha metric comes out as 21.5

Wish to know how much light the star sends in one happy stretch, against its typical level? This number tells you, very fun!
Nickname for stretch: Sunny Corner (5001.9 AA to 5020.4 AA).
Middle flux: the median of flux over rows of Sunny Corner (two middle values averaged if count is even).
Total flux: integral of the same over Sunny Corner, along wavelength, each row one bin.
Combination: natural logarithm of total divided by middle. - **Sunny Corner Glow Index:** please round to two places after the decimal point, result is 2.92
